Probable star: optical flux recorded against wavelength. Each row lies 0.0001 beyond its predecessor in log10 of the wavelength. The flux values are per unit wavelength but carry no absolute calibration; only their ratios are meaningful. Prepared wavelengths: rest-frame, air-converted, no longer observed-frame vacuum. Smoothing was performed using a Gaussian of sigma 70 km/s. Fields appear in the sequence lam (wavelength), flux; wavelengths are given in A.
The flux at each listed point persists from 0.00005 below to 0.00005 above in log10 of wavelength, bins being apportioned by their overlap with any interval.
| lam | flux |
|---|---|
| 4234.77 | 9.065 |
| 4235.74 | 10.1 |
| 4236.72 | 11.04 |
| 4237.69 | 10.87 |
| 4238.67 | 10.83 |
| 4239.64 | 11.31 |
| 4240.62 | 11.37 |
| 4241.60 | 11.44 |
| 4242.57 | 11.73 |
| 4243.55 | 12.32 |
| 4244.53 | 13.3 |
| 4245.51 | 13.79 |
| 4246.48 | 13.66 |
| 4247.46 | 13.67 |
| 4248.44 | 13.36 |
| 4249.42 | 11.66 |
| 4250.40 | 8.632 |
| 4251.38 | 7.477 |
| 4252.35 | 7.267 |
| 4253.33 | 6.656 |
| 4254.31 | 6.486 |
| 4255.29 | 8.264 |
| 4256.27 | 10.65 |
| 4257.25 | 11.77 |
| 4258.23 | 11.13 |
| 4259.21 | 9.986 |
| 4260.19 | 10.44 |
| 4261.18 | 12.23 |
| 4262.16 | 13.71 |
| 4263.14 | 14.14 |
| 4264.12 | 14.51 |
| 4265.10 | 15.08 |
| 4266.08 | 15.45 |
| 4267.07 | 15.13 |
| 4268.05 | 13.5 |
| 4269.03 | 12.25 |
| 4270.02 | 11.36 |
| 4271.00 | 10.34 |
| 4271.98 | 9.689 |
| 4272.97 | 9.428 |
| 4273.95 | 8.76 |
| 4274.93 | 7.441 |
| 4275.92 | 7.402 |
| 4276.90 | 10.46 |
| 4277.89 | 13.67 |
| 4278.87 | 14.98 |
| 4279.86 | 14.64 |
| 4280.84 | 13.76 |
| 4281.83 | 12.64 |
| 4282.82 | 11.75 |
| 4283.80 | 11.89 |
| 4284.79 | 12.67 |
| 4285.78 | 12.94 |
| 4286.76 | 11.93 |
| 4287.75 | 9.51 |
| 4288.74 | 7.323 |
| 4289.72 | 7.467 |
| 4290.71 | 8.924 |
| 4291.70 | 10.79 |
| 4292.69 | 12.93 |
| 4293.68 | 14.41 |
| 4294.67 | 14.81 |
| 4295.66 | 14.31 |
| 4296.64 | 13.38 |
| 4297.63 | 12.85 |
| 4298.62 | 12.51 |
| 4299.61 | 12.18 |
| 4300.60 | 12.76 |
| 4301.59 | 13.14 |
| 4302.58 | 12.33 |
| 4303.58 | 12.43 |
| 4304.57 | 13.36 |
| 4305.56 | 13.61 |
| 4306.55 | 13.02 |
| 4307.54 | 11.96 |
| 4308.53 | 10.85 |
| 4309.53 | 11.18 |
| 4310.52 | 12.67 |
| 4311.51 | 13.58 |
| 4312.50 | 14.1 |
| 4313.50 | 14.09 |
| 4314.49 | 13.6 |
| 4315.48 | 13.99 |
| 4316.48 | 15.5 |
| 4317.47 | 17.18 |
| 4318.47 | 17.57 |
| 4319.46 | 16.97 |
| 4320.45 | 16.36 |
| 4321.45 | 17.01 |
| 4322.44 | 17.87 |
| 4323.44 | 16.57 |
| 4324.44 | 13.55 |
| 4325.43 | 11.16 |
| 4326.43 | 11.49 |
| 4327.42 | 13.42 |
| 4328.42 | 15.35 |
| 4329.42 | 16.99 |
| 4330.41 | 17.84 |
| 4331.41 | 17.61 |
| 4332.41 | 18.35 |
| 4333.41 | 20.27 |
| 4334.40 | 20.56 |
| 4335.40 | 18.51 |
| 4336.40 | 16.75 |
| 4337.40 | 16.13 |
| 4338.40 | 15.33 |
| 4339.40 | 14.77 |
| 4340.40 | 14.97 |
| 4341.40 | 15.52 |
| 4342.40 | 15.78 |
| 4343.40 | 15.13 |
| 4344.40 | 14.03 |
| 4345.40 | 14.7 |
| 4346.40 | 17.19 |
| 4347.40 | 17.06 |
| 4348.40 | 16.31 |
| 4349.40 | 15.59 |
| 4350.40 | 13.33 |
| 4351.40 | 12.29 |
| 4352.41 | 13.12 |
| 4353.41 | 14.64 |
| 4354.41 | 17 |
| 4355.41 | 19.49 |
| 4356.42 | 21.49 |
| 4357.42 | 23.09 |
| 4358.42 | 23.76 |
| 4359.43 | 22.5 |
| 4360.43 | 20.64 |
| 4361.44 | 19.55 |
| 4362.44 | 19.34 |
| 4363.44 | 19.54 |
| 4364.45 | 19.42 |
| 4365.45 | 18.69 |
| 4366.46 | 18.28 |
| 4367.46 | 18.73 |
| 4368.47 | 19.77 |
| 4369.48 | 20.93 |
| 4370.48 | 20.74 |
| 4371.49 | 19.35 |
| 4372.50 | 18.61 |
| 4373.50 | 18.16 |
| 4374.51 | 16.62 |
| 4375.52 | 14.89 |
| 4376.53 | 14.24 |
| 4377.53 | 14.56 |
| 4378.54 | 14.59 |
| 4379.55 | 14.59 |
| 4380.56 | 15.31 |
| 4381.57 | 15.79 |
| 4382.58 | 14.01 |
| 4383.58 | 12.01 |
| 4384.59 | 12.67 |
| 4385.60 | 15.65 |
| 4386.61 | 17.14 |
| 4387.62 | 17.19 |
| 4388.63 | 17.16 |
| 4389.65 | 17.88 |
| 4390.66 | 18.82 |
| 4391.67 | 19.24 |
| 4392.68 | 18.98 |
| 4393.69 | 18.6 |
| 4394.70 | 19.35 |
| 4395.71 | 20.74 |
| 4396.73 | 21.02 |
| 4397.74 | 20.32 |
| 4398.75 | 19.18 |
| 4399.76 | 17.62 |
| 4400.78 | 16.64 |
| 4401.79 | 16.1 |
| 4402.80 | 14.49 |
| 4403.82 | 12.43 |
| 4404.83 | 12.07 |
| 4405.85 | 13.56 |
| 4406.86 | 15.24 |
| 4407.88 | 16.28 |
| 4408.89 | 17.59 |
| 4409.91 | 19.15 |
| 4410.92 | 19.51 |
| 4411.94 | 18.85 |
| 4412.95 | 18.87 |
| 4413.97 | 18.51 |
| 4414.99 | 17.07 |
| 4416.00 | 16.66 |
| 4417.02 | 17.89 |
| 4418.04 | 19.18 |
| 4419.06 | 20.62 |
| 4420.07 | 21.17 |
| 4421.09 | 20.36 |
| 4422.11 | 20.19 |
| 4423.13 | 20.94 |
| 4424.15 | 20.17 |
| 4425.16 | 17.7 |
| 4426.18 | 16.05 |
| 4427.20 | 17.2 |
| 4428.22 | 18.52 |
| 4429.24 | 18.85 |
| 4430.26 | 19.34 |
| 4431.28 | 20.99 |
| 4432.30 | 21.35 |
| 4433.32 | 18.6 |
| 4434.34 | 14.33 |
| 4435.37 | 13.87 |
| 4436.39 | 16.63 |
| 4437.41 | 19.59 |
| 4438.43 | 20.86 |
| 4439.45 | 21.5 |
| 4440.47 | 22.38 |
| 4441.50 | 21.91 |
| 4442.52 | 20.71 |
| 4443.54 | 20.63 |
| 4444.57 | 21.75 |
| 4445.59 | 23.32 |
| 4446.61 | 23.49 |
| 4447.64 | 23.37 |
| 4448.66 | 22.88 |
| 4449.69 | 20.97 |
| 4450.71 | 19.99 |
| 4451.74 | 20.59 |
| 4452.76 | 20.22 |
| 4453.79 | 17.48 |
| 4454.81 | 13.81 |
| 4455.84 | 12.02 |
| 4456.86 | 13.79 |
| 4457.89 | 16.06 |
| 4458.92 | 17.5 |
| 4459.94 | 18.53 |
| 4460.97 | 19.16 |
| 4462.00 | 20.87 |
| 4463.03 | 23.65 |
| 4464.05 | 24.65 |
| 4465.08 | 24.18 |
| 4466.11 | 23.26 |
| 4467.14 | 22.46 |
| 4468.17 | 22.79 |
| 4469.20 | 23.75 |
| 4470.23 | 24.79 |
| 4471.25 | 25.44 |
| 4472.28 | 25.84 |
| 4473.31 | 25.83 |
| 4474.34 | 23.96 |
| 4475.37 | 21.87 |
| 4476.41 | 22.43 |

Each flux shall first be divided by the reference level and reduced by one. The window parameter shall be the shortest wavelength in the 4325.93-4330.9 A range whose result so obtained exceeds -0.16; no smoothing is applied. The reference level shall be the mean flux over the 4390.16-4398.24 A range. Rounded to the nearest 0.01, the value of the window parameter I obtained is 4329.42 A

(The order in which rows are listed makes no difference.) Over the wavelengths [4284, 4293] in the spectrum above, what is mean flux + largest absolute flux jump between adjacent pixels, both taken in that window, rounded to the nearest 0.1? 12.9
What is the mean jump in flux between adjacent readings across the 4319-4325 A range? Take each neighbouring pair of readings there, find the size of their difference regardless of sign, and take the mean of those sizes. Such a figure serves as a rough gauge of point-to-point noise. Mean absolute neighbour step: 1.29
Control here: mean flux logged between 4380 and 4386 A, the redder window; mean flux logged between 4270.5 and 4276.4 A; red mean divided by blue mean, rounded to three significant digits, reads 1.61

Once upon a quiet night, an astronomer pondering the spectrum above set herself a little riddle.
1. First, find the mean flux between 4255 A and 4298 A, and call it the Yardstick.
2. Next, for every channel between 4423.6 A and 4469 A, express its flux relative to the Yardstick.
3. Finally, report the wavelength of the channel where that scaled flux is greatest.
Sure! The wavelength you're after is 4464.05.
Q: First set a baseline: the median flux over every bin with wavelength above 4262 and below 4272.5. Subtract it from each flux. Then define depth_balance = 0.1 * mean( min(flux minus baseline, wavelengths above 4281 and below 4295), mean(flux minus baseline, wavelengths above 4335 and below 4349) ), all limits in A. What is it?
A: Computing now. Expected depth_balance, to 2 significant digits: -0.21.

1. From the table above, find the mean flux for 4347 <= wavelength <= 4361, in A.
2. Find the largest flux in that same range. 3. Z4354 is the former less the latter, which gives -5.9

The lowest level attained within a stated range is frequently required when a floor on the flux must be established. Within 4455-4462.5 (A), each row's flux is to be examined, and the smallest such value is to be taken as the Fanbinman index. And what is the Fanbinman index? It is 12.02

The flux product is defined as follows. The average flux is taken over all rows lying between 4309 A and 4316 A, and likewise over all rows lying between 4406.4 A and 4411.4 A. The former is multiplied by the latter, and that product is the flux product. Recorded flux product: 234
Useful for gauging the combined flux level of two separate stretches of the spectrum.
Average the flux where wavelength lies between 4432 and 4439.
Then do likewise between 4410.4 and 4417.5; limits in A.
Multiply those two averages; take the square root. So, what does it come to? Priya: 18.0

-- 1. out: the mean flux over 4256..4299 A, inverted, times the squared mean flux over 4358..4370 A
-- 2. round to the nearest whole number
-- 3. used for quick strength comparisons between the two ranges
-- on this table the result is 34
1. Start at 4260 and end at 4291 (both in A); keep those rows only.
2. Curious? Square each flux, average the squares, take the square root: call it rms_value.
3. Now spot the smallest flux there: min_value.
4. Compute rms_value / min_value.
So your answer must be 1.64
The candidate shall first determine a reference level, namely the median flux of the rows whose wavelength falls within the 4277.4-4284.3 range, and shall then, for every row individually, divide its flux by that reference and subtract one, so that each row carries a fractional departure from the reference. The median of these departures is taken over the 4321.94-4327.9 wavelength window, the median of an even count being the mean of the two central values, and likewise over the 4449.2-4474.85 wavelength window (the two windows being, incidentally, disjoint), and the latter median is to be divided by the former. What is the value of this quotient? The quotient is -39.5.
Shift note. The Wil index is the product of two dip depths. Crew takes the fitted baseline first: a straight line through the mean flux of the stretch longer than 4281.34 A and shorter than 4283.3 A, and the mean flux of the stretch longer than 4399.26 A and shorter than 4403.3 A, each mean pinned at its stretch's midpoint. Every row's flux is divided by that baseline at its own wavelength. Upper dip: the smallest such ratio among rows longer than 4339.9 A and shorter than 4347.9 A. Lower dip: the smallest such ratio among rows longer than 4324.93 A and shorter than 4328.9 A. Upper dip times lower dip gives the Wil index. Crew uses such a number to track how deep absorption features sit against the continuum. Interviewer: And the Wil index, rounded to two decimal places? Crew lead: 0.80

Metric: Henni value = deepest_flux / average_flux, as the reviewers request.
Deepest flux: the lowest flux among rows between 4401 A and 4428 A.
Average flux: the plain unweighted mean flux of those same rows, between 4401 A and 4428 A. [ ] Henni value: 0.685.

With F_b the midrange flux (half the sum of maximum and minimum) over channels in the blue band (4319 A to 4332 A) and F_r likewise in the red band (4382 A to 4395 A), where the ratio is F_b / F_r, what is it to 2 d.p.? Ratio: 0.93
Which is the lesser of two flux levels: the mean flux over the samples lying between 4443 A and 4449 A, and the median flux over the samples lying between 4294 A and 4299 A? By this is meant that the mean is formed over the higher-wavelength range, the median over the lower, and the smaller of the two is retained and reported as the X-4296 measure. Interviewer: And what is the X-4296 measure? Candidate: 13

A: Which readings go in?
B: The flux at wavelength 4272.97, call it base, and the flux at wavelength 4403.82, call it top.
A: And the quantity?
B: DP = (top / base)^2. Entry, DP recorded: 1.7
